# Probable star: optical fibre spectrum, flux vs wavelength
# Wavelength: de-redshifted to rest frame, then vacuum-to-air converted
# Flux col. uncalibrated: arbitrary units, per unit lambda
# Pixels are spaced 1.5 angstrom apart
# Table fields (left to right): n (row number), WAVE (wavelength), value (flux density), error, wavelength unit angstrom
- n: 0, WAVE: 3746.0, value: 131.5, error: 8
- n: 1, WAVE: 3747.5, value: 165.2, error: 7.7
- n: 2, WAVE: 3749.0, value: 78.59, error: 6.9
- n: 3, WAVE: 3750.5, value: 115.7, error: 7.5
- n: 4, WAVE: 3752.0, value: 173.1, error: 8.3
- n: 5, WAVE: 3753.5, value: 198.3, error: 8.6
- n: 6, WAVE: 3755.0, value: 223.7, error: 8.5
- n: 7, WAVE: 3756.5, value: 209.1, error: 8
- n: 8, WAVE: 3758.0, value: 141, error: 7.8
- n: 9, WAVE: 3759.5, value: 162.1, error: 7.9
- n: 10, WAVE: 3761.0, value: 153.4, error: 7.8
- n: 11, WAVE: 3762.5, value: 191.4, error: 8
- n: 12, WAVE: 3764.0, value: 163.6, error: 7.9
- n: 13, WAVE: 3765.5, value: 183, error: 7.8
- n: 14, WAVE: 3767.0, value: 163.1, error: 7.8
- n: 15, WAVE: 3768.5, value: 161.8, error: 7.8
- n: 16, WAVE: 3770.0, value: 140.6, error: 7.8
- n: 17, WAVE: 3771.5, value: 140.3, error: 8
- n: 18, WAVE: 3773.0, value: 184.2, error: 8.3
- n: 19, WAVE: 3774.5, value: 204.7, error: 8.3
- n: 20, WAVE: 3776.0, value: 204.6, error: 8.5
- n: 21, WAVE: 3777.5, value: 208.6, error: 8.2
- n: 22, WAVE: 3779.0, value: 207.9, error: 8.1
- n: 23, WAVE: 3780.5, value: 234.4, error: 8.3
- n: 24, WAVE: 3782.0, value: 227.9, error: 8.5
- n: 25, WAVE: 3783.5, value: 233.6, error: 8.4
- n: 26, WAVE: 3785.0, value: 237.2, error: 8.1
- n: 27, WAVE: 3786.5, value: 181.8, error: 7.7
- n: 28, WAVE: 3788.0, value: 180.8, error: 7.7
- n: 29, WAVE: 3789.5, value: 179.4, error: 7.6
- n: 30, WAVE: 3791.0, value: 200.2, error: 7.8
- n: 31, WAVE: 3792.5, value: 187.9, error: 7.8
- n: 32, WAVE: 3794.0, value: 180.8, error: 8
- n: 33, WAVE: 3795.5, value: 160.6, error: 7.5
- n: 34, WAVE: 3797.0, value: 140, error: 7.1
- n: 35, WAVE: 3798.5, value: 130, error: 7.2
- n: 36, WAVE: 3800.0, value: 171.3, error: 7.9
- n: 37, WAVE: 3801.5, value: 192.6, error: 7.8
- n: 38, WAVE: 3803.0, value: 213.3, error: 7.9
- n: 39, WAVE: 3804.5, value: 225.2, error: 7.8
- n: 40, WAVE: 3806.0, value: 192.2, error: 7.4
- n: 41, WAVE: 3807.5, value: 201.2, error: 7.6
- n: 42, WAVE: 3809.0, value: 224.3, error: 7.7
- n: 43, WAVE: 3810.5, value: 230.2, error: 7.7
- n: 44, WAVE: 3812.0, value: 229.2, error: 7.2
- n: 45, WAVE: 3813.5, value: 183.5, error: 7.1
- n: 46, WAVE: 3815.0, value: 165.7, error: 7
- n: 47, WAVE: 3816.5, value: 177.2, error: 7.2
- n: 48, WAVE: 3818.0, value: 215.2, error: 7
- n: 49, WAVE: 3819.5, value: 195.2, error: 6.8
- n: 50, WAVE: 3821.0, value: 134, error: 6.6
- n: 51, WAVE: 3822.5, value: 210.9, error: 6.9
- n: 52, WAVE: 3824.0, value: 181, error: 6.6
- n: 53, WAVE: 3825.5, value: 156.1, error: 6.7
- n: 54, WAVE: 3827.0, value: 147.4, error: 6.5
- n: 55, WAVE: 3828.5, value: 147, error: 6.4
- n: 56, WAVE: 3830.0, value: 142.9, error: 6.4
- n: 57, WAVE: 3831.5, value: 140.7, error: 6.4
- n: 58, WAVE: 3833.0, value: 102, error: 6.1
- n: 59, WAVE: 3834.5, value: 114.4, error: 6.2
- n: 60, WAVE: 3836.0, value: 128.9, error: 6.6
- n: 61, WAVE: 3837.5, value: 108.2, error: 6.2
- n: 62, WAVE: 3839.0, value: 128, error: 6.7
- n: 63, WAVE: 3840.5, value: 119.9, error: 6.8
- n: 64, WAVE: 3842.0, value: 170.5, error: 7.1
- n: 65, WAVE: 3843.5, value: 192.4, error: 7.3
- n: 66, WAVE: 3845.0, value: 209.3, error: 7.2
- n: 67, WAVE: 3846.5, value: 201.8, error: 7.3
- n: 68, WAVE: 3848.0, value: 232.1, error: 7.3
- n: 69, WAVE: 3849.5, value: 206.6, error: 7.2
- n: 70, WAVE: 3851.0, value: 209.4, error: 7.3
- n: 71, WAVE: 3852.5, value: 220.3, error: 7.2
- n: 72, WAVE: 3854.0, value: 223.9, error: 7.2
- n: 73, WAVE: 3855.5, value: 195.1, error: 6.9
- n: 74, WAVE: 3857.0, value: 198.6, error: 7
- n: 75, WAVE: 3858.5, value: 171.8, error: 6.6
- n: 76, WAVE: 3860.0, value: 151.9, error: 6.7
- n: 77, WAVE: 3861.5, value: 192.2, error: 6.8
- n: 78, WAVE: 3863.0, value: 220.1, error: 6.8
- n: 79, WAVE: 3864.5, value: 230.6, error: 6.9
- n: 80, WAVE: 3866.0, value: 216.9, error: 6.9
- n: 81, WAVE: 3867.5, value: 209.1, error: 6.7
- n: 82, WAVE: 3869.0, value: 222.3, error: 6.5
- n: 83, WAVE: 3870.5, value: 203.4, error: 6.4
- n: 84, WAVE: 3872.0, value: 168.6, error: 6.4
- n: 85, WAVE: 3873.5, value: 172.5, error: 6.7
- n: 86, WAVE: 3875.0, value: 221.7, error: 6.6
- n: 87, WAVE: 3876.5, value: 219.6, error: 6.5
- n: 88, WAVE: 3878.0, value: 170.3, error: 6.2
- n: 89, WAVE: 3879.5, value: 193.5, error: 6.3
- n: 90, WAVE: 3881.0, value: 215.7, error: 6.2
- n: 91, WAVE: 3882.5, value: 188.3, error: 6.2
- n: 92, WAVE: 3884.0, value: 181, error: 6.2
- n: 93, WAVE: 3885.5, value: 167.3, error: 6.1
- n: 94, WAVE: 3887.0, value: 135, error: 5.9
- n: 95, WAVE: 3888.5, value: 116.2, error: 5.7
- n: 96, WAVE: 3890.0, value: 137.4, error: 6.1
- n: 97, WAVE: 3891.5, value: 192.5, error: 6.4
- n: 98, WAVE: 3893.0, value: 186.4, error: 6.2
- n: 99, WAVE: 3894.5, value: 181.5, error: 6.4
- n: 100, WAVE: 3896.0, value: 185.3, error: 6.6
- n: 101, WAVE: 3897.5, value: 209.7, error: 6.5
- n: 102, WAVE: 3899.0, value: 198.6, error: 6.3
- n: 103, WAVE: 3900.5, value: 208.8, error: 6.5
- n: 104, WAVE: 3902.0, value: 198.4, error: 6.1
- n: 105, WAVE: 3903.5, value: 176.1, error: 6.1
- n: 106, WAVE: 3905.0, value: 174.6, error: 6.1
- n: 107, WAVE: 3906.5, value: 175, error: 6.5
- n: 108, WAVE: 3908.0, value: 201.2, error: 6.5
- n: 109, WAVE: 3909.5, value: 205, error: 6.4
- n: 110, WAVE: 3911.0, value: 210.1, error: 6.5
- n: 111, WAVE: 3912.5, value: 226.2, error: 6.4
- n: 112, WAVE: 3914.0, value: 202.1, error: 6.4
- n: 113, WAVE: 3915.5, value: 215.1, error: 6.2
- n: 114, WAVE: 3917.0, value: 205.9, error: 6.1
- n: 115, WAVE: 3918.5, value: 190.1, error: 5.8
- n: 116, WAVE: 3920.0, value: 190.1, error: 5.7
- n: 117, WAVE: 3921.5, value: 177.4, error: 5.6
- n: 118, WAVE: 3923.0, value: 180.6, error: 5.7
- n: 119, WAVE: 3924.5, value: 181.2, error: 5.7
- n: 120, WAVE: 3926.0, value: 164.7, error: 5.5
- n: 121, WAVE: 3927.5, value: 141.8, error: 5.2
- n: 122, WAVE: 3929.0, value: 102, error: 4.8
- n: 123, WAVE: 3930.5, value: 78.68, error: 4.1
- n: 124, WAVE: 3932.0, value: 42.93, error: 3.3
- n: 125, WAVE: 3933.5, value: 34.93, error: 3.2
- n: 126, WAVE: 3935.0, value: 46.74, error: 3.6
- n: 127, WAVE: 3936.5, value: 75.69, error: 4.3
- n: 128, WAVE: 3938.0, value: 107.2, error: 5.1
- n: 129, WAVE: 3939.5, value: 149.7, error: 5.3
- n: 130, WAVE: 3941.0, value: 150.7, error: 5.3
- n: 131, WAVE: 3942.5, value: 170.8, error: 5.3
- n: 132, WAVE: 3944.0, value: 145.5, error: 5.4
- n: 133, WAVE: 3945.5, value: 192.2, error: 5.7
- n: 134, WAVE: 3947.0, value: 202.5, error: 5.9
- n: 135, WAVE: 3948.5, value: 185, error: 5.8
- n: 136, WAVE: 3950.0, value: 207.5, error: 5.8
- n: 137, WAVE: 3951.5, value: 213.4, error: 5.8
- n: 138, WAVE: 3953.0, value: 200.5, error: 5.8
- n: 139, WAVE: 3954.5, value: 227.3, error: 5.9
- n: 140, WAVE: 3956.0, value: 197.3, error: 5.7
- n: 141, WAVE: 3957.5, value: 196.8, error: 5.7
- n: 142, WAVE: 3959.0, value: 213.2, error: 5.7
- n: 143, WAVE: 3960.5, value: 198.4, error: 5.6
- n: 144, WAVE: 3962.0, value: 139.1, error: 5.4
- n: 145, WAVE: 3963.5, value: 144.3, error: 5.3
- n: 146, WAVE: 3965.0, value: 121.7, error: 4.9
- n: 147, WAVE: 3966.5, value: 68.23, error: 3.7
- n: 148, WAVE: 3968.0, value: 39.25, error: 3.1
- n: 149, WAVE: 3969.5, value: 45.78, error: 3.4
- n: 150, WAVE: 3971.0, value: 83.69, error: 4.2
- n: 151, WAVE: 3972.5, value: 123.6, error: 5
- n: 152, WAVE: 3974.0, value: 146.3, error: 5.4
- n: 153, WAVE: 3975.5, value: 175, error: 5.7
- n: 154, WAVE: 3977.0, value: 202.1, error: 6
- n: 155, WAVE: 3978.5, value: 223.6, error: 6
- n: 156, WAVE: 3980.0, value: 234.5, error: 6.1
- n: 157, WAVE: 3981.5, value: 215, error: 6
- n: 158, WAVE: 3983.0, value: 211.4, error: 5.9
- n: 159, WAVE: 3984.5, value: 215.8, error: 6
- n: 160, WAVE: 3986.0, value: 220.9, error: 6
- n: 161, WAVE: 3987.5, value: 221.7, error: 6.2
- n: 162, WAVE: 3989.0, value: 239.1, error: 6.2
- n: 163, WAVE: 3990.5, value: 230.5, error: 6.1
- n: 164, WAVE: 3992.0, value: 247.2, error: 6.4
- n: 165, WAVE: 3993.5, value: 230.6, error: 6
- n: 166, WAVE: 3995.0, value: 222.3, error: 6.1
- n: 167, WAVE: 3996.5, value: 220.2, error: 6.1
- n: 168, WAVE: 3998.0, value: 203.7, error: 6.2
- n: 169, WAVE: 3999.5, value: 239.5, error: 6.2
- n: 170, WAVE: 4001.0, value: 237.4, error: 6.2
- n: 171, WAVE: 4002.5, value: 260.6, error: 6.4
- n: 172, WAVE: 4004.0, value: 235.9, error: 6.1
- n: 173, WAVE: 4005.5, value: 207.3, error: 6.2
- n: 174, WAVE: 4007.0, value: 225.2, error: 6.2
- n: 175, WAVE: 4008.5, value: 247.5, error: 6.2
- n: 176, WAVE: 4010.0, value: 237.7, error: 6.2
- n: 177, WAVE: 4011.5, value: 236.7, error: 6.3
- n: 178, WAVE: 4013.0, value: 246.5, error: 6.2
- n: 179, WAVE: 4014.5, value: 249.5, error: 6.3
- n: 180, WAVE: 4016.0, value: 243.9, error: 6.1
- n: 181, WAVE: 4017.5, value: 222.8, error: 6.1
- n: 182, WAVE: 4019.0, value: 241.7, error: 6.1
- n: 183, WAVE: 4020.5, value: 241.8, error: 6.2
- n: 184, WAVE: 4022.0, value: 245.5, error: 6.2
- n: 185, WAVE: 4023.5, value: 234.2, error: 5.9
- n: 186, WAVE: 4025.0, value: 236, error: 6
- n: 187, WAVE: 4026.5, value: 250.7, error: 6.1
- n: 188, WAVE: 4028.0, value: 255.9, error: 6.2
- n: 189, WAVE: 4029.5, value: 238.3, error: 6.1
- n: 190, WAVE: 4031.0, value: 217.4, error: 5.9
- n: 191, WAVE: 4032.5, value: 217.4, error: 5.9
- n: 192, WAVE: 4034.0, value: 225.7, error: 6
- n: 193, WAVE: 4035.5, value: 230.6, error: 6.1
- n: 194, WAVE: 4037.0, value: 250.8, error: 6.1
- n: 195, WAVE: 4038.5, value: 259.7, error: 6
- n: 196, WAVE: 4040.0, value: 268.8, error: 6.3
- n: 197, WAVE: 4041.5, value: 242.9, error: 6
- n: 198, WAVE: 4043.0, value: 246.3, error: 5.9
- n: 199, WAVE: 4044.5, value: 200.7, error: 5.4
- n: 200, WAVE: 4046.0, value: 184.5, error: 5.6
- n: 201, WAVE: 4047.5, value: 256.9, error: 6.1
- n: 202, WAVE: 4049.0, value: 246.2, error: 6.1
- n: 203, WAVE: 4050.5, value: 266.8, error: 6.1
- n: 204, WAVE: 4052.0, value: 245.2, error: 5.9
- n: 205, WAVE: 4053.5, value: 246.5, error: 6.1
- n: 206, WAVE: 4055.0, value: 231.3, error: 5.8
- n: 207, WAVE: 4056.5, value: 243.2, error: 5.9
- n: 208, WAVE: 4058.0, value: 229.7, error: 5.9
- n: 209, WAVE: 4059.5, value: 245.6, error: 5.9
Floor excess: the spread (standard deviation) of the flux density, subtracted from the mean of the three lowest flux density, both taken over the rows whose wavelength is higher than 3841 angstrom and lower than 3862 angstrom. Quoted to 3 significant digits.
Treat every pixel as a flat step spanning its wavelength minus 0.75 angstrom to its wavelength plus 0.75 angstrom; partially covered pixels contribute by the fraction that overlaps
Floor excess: 143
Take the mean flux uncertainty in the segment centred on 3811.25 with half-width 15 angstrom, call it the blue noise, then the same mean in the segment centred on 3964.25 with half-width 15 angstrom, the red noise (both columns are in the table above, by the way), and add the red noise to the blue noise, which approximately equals 12.5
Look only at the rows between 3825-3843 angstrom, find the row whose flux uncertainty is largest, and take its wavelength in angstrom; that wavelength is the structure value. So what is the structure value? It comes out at 3842.0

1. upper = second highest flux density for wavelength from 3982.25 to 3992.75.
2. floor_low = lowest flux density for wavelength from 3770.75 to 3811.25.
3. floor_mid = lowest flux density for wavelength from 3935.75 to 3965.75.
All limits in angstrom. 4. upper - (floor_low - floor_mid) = 185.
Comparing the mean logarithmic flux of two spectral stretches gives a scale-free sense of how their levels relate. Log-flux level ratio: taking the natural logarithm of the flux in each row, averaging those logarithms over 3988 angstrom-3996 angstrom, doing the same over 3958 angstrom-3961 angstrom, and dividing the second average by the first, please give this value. 0.977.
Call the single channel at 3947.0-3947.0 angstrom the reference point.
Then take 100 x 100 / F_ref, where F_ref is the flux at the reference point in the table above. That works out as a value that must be 49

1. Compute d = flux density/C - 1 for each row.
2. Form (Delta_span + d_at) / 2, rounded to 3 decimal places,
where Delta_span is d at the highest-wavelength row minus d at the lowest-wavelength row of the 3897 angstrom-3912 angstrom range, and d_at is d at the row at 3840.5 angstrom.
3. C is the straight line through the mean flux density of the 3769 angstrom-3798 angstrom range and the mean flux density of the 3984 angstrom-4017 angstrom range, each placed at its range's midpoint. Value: -0.208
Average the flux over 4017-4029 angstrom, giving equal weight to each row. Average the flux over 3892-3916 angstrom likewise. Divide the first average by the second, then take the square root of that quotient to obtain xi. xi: 1.11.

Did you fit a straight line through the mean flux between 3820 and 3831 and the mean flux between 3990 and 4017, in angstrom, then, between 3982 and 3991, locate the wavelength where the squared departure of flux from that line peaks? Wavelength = 3983.0 angstrom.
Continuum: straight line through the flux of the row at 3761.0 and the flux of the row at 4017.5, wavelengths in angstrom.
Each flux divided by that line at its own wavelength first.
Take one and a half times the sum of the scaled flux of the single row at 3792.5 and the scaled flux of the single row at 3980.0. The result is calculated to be 3.39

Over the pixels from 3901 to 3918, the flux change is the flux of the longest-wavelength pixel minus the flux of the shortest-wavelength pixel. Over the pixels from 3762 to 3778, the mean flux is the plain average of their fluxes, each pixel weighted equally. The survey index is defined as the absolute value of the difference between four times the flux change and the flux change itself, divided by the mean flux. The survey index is 0.13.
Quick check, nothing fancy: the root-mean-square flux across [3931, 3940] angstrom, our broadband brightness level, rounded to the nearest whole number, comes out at 86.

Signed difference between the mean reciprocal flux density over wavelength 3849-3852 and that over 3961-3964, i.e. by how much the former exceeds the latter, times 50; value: -0.11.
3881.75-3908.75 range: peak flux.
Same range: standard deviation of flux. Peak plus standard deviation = 235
